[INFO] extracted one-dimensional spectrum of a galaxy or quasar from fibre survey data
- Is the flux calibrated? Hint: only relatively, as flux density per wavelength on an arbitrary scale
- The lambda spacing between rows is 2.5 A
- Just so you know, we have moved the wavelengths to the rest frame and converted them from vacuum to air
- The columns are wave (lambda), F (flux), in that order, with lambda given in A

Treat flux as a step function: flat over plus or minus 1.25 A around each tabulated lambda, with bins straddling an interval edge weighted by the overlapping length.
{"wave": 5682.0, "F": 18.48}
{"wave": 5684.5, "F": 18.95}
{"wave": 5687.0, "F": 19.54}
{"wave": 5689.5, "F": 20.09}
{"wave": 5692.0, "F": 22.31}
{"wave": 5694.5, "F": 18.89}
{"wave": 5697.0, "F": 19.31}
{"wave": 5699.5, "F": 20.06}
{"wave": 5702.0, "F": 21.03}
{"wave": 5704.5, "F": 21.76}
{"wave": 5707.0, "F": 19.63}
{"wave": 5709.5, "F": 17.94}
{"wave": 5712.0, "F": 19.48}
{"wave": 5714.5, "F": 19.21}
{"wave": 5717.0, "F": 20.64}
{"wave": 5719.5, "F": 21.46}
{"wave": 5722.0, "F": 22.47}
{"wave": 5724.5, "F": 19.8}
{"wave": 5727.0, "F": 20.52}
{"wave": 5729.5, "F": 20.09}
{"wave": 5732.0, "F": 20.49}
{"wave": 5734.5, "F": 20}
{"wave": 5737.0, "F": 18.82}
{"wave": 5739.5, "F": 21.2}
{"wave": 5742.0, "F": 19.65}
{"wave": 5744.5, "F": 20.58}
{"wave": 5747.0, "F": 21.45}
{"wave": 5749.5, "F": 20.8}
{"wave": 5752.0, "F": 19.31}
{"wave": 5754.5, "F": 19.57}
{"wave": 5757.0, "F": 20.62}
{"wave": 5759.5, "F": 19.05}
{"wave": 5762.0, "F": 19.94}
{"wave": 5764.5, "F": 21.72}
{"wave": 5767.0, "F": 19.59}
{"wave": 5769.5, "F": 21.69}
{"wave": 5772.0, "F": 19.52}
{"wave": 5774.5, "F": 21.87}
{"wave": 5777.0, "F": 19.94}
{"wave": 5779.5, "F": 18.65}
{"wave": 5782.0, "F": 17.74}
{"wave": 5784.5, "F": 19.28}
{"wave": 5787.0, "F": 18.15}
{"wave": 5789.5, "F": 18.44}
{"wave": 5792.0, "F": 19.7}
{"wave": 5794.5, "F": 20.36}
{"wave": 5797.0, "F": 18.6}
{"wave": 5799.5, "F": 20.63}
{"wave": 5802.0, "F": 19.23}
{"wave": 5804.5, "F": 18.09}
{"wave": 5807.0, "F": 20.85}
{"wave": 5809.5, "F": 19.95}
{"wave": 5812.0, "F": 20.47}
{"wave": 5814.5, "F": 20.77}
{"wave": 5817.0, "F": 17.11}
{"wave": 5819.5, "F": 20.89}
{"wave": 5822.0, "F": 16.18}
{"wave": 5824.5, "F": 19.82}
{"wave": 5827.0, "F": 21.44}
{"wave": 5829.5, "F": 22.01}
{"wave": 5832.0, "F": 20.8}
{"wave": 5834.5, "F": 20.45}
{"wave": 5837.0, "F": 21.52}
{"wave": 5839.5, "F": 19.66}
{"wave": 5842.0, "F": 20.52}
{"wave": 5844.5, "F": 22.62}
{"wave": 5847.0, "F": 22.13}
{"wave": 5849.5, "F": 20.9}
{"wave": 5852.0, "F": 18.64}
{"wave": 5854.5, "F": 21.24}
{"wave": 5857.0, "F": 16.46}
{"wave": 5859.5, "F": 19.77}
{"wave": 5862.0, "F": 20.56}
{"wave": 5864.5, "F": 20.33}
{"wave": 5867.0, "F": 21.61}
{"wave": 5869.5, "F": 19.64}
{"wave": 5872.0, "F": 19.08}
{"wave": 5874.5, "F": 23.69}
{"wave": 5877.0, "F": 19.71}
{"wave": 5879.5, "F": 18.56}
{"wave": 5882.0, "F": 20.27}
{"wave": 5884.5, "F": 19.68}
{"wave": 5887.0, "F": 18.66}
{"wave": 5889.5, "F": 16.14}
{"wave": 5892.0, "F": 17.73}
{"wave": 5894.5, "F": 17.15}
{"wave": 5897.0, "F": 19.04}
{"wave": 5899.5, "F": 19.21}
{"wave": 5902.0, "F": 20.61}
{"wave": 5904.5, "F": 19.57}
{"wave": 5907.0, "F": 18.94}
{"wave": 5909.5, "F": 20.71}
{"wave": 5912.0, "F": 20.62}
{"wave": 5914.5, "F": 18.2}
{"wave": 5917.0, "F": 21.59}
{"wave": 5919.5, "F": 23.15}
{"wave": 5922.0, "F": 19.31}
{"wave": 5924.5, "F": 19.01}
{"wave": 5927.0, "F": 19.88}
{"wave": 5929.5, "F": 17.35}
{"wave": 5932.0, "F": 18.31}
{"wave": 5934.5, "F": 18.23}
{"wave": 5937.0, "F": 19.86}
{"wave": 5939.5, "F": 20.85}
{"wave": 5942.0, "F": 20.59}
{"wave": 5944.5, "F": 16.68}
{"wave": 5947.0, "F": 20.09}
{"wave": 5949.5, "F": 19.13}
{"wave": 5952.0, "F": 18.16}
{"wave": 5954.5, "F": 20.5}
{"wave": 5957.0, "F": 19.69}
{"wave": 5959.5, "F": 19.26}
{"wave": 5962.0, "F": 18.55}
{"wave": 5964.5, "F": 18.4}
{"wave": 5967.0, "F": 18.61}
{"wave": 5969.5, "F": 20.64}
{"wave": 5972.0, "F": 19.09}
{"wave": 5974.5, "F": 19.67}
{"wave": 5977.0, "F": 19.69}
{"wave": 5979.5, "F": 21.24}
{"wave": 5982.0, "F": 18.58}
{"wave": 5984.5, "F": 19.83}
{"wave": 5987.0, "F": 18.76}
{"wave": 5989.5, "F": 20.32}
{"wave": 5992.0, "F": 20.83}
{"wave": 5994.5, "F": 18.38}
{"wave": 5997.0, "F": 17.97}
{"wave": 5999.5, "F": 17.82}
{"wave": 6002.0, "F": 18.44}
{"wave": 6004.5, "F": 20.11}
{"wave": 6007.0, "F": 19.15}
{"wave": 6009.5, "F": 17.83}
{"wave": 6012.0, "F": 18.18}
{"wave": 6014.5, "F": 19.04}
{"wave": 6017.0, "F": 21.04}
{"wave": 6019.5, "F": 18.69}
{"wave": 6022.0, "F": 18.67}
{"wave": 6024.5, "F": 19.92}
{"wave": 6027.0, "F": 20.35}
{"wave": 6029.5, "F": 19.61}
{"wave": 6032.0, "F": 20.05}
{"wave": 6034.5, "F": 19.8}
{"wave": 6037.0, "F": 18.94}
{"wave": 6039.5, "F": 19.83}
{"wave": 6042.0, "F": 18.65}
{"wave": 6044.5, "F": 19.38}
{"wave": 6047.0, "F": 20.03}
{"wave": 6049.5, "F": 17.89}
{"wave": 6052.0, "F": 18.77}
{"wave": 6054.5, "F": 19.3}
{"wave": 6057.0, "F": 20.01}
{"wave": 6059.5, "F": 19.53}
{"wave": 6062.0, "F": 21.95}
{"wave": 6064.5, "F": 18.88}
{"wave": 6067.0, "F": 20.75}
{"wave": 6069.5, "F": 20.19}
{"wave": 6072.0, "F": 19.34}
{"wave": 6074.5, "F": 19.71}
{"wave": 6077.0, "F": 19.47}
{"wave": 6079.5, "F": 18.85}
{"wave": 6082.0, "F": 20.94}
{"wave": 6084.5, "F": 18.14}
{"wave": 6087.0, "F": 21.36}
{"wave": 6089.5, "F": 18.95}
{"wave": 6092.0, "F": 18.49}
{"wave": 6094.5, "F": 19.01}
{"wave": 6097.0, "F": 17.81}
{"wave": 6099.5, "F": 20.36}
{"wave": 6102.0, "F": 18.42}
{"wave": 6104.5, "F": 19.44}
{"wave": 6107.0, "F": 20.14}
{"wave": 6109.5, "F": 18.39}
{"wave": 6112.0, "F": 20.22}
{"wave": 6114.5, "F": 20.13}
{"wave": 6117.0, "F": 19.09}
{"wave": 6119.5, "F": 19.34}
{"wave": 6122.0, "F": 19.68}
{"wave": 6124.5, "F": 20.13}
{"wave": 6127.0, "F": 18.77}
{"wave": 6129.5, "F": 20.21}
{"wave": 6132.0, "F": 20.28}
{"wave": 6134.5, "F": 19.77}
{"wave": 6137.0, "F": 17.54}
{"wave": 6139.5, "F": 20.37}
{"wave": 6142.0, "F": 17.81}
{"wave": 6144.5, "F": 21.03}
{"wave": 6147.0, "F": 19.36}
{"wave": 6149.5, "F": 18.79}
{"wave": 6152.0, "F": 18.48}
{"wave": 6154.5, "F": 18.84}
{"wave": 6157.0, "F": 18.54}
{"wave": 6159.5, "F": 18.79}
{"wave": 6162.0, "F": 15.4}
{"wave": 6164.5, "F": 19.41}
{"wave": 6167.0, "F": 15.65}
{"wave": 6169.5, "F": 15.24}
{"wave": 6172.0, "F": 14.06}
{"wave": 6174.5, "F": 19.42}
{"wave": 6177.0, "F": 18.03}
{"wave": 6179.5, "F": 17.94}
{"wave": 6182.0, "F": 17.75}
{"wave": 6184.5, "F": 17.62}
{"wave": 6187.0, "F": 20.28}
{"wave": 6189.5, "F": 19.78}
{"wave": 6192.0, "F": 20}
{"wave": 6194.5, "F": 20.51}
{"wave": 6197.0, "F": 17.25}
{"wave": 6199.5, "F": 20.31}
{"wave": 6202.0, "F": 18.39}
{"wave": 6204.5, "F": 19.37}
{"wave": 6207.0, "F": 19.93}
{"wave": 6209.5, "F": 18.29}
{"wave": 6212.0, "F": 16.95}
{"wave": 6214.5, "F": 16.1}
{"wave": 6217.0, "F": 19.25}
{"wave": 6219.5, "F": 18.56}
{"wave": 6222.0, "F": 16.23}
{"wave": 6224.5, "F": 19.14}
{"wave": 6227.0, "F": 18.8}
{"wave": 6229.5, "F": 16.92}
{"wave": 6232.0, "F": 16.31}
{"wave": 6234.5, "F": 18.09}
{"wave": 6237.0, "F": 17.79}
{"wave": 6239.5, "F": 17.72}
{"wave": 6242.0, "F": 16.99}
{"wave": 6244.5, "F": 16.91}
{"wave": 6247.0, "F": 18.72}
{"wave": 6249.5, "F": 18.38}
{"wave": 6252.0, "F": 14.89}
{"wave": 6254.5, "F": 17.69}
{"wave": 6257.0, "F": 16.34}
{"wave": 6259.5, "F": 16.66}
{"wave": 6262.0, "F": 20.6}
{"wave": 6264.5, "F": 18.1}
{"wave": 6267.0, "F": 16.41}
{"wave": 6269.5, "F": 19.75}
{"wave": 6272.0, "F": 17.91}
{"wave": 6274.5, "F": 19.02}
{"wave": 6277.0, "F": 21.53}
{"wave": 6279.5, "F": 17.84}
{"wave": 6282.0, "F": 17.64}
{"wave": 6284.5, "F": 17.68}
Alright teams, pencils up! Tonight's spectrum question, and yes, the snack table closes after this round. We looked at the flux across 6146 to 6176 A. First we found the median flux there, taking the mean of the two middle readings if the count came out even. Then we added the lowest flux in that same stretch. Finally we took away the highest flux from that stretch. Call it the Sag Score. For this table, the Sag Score 13.3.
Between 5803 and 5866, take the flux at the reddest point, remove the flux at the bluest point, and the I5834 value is 2.2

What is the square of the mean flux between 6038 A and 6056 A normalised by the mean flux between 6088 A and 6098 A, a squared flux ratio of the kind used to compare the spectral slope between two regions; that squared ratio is 1.1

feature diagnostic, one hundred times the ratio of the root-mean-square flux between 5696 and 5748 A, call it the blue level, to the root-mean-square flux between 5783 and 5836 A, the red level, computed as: 103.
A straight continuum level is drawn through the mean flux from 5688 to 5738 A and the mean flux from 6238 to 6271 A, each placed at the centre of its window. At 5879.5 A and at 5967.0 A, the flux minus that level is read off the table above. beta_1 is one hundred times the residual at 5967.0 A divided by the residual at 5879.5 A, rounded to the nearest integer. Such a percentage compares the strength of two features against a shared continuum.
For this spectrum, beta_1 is 45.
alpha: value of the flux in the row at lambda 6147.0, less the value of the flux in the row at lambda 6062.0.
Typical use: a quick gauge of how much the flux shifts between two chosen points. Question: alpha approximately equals -3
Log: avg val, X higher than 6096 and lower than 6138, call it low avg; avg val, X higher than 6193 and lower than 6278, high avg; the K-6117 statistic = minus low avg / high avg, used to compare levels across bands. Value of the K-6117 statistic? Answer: -1.07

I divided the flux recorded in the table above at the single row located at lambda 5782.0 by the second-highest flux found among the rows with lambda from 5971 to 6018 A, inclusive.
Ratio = 0.84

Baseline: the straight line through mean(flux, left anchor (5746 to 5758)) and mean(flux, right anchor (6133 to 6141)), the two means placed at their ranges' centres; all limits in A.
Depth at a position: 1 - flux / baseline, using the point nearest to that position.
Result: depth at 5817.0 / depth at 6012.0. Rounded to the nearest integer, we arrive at 2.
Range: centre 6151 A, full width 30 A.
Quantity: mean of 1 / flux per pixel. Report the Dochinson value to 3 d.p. 0.054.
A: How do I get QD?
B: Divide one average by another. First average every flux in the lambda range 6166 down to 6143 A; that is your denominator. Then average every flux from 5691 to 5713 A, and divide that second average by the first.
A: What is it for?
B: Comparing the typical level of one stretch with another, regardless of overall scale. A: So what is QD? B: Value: 1.07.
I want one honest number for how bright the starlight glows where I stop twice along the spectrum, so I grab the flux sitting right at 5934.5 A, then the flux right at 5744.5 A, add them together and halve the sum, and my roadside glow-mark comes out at 19.4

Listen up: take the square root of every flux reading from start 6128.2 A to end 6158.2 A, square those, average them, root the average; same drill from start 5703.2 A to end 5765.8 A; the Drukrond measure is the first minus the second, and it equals -0.11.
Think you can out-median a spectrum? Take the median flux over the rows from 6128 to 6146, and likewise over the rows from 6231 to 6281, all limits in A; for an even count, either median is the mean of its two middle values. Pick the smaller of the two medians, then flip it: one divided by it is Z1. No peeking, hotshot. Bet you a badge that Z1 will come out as 0.0561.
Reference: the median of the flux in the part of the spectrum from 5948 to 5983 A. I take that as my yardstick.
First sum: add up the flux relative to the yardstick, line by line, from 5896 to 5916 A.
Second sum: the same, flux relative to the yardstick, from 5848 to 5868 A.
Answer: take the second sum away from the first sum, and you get -0.14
